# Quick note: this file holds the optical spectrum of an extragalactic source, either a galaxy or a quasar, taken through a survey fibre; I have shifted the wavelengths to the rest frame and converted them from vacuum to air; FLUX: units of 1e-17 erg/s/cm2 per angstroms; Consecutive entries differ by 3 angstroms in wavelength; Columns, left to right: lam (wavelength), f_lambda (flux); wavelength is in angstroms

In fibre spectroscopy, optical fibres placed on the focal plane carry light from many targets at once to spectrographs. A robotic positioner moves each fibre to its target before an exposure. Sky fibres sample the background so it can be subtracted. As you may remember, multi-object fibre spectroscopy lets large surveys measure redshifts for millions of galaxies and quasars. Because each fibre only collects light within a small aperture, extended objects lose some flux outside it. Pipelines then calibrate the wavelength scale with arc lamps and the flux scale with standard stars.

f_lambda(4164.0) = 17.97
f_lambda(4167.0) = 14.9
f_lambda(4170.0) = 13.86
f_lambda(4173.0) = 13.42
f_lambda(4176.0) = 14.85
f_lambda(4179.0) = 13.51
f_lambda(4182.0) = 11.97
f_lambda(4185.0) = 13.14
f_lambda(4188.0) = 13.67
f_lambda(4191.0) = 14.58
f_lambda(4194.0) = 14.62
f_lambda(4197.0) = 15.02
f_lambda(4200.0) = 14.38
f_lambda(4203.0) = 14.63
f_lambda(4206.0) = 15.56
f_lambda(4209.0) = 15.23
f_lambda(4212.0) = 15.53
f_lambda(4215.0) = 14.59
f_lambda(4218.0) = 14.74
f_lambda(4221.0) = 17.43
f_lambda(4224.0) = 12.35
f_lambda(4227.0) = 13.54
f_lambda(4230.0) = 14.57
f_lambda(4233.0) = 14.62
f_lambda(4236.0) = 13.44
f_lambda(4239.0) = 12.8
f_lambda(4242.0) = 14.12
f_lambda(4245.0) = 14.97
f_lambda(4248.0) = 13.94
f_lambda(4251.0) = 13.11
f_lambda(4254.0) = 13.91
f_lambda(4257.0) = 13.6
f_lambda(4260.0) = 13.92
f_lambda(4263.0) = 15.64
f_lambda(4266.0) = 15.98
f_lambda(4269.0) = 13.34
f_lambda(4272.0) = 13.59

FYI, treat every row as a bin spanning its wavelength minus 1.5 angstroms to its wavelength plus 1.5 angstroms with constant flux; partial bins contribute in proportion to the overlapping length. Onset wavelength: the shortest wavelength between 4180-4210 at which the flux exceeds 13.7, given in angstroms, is 4191.0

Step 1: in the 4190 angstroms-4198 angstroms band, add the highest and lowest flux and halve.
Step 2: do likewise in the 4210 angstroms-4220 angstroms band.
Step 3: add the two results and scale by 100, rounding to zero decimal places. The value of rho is 2986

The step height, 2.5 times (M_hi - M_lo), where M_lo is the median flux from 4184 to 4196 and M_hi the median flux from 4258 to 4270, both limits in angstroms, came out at 1.6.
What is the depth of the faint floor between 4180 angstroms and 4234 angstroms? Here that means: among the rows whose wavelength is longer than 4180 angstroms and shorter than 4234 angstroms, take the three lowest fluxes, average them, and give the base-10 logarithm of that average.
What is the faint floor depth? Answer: 1.10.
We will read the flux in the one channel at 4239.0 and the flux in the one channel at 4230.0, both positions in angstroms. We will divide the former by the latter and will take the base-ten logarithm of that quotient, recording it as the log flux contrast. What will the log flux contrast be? -0.056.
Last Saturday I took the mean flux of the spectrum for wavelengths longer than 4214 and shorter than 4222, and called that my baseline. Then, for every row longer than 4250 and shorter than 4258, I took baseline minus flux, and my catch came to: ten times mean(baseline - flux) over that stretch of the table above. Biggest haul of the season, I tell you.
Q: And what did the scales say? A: 20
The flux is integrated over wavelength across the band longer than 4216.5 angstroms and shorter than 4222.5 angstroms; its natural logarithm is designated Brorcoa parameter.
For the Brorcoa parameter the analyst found 4.57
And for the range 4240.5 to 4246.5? 4.47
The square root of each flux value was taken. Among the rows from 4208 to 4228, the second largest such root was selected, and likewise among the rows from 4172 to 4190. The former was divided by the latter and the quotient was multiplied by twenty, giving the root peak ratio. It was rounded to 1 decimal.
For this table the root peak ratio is 21.3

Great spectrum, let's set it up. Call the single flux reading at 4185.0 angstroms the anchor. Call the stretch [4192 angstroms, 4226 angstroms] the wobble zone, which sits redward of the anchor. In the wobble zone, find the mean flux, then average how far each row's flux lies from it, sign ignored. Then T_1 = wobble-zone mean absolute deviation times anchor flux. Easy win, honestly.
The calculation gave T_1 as 10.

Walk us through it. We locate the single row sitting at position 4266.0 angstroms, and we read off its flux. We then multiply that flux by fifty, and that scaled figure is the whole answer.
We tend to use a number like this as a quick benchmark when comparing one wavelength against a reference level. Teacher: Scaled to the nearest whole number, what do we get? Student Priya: 799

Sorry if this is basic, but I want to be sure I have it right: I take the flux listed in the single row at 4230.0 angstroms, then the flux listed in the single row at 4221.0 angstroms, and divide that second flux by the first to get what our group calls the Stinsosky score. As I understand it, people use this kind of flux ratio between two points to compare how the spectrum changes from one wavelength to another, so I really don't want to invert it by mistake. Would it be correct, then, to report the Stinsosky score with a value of 1.20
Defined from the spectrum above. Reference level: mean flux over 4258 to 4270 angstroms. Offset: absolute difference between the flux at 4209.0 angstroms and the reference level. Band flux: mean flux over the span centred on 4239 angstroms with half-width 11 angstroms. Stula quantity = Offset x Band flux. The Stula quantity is 7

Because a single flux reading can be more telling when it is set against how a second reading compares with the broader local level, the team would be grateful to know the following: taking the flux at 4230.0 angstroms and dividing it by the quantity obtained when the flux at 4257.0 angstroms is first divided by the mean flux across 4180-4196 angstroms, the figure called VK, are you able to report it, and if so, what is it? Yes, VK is 14.6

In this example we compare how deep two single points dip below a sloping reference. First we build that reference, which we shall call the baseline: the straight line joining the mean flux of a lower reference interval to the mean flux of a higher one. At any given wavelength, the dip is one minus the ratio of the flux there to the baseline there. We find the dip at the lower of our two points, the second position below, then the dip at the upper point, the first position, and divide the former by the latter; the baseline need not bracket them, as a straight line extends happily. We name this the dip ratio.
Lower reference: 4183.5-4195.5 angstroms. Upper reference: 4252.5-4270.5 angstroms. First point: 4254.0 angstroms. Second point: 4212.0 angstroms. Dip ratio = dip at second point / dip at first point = -3.2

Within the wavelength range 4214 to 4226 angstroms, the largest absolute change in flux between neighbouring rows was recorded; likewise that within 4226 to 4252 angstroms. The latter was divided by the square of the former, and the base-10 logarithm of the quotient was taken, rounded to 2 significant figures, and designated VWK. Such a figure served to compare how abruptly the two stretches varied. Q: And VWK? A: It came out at -1.3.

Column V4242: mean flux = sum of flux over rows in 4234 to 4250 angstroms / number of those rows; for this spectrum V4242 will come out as 13.9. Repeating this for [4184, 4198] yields 14.2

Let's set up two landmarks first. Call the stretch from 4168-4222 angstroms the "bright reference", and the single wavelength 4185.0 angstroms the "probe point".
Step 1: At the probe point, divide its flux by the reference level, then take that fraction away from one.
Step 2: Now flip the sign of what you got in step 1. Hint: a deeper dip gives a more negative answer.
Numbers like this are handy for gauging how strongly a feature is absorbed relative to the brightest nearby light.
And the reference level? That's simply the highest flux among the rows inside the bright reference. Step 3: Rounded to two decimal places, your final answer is -0.25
